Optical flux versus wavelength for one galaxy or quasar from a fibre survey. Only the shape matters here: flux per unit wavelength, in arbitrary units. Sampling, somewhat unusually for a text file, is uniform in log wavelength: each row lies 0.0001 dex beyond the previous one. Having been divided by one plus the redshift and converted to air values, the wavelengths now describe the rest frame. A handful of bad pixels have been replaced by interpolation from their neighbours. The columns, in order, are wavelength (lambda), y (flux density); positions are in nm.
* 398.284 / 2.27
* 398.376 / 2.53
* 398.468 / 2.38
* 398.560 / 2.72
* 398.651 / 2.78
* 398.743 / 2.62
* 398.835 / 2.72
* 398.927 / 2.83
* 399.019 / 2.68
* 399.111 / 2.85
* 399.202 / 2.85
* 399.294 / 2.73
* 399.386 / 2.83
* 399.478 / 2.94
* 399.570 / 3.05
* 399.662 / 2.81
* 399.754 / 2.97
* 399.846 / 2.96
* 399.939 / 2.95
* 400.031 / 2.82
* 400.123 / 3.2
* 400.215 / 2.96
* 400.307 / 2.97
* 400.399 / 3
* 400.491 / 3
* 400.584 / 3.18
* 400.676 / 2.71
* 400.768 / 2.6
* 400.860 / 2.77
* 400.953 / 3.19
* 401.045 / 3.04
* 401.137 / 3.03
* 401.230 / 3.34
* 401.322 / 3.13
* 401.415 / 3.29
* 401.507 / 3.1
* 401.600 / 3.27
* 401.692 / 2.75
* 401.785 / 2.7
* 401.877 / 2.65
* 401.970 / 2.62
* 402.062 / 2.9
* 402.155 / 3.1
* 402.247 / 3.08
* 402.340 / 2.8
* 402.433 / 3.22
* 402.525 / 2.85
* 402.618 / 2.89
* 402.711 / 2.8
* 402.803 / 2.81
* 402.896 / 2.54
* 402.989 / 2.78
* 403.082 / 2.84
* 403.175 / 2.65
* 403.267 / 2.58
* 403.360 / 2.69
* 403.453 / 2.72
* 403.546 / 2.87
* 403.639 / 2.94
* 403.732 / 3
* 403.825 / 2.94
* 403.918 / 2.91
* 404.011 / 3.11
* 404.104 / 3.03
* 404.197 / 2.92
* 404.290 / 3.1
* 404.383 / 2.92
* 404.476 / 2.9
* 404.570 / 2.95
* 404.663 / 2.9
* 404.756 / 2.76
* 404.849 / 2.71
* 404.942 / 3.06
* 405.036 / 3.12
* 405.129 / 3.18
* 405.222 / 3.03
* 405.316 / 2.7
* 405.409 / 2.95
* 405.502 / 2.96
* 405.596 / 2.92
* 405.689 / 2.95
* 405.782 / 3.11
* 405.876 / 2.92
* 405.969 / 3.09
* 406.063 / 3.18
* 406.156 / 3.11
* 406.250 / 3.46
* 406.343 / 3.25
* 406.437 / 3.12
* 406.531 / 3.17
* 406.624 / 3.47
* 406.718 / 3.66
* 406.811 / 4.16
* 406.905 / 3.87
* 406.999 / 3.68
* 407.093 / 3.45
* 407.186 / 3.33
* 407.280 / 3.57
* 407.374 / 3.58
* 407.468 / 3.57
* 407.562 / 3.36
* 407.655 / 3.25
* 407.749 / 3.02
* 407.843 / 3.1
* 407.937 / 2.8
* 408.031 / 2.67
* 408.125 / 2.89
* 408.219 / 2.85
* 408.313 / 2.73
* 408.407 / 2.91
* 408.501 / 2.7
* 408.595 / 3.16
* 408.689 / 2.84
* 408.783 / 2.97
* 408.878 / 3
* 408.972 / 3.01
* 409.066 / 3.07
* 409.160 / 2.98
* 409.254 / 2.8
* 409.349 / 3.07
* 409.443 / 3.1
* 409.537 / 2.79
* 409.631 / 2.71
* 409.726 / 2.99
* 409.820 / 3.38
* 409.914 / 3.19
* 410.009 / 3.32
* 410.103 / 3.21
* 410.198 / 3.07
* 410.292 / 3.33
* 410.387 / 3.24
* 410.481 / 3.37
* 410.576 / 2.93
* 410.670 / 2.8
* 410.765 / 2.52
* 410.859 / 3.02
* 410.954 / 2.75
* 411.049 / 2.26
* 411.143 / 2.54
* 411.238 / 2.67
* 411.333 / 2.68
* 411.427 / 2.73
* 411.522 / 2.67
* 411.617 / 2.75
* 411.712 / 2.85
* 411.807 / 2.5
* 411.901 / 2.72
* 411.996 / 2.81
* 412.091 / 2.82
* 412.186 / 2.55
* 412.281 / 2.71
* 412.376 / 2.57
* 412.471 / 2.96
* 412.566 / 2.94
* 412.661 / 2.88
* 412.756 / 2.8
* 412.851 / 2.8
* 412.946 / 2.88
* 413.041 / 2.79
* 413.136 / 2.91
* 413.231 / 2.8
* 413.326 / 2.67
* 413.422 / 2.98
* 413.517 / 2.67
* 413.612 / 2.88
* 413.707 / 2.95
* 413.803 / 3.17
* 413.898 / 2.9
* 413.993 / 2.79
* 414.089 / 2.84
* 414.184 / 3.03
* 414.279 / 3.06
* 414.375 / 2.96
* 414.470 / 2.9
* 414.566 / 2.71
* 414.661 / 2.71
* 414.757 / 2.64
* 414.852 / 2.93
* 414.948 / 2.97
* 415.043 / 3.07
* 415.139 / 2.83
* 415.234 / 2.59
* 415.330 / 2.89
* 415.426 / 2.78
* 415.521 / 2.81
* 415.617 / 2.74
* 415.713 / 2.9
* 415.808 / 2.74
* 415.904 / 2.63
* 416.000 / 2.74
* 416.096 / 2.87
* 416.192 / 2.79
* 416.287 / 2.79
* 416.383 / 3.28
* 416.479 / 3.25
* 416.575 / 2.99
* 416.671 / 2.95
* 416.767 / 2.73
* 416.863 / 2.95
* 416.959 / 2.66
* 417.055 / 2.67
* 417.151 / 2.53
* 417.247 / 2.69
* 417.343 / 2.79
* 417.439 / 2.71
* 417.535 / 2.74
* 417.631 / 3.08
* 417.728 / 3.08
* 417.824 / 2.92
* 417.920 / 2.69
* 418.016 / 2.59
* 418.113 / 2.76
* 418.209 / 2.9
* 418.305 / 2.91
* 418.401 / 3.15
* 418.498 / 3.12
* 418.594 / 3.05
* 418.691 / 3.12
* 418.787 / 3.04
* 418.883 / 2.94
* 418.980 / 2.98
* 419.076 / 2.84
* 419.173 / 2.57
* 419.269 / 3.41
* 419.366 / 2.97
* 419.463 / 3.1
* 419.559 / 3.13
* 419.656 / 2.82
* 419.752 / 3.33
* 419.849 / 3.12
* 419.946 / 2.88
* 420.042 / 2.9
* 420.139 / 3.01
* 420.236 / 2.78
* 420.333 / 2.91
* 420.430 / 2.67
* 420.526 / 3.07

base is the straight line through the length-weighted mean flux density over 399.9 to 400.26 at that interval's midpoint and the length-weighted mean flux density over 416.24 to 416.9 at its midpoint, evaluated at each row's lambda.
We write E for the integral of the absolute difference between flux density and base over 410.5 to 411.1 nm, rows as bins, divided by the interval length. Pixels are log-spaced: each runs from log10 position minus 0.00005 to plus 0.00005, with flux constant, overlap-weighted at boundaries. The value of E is 0.292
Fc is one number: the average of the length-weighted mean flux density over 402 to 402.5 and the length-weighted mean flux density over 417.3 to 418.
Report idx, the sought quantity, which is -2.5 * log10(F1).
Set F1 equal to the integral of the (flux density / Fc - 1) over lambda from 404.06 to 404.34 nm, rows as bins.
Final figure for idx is 5.2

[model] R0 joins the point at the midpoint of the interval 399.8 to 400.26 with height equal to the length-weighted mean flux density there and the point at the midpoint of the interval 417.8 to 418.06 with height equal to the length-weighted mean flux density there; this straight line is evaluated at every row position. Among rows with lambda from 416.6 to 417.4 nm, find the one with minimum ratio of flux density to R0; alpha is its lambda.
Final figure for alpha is 417.151 nm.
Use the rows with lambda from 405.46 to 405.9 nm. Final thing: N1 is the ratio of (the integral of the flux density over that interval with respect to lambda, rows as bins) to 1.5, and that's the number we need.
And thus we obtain 0.87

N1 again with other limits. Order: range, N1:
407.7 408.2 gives 0.96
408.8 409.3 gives 0.99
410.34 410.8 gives 0.92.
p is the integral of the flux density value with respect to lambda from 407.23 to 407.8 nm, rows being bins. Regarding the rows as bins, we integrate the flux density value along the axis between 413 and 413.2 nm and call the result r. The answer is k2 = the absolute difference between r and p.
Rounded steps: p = 1.9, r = 0.6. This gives 1.4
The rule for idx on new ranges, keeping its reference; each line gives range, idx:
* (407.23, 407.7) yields 2.7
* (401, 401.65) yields 3.2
